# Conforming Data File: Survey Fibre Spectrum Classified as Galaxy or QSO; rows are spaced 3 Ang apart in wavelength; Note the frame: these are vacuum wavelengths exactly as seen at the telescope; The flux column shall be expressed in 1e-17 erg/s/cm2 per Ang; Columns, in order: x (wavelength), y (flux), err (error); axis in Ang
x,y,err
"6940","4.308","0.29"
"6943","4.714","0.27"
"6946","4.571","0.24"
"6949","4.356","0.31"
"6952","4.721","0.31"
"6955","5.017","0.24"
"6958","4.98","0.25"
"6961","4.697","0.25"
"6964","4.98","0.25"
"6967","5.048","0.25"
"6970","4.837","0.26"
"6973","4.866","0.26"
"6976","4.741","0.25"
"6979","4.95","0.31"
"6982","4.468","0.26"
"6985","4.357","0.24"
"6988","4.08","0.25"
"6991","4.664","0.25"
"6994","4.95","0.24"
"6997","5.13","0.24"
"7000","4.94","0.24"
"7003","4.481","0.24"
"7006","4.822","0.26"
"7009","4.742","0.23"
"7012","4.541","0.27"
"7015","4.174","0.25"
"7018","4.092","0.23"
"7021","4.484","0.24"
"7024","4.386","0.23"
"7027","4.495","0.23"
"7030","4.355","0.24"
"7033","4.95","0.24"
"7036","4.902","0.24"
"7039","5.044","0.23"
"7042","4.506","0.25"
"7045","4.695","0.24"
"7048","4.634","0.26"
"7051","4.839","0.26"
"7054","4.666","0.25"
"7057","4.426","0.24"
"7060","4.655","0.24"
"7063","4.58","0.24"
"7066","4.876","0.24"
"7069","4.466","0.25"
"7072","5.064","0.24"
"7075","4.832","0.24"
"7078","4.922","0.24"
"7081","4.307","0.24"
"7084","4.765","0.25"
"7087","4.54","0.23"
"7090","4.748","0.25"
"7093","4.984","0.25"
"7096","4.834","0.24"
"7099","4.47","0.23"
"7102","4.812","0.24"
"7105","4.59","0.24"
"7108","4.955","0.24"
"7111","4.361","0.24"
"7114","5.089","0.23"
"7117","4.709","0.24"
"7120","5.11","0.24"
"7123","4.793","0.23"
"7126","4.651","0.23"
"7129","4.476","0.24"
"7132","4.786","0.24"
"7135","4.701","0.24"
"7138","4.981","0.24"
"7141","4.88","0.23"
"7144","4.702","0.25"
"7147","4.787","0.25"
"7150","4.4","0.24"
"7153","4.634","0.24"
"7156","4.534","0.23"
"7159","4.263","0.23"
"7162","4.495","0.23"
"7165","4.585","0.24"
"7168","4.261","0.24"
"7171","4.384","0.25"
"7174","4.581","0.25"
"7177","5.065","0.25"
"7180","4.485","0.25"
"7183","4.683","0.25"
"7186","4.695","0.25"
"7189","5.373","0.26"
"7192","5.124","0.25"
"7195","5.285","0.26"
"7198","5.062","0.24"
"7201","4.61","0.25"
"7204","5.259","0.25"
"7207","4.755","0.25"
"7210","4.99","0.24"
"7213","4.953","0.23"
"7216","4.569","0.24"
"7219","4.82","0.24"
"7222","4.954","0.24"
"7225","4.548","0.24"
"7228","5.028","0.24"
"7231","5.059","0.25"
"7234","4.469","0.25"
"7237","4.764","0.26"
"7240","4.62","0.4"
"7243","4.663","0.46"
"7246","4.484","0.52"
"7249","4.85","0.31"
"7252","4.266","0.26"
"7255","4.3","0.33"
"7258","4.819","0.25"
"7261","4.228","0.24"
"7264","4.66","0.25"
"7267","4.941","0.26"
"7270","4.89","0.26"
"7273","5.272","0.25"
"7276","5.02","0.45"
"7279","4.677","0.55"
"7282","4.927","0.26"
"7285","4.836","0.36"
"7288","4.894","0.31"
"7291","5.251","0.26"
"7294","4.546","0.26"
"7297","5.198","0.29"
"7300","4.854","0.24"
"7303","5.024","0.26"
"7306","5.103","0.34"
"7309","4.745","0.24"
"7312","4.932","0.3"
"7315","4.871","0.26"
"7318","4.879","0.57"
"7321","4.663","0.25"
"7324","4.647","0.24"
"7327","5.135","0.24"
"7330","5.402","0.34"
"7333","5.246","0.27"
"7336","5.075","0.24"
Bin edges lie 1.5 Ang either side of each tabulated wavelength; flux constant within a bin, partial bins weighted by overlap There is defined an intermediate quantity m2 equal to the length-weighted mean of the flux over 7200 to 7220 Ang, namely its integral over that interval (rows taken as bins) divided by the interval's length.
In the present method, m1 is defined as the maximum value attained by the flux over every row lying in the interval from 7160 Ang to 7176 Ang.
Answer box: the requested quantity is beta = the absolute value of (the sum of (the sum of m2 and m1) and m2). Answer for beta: 14.3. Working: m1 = 4.585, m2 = 4.86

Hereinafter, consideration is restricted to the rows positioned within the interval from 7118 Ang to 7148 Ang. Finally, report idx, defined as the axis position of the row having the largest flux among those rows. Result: 7120 Ang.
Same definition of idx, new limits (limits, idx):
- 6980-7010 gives 6997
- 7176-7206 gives 7189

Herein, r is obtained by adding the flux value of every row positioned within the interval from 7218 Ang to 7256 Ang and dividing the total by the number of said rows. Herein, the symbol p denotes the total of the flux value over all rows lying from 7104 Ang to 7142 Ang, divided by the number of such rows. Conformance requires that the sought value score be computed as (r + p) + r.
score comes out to 14.1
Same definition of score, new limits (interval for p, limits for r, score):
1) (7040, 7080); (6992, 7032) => 13.9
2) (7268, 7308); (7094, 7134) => 14.4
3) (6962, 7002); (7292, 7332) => 14.6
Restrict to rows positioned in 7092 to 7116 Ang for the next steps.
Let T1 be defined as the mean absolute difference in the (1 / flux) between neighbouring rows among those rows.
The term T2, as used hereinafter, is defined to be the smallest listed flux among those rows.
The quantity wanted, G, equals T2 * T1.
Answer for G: 0.078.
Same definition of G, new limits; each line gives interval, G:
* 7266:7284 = 0.049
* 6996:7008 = 0.066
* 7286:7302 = 0.096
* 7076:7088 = 0.089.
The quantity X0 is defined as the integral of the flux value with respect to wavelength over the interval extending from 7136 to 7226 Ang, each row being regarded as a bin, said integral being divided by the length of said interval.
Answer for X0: 4.76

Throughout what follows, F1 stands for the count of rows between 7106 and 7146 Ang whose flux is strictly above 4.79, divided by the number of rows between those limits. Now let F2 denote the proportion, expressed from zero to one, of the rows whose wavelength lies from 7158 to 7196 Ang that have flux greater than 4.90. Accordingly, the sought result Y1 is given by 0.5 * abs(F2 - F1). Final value 0.08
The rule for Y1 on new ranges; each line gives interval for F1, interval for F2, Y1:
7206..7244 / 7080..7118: 0.12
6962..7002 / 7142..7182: 0.27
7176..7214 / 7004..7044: 0.19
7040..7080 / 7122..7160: 0.15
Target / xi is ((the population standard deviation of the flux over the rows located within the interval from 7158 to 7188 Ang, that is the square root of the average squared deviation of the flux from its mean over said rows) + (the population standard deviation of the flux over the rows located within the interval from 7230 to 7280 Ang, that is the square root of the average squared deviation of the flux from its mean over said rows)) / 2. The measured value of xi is 0.255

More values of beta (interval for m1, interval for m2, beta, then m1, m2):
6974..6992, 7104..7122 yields 14.6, 4.95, 4.81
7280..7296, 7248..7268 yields 14.4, 5.251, 4.56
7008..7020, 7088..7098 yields 14.4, 4.742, 4.82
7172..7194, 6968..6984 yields 14.9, 5.373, 4.77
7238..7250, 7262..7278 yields 14.7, 4.85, 4.93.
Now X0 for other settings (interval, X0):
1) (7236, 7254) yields 4.59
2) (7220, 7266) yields 4.65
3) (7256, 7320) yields 4.88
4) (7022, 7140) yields 4.72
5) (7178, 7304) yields 4.83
